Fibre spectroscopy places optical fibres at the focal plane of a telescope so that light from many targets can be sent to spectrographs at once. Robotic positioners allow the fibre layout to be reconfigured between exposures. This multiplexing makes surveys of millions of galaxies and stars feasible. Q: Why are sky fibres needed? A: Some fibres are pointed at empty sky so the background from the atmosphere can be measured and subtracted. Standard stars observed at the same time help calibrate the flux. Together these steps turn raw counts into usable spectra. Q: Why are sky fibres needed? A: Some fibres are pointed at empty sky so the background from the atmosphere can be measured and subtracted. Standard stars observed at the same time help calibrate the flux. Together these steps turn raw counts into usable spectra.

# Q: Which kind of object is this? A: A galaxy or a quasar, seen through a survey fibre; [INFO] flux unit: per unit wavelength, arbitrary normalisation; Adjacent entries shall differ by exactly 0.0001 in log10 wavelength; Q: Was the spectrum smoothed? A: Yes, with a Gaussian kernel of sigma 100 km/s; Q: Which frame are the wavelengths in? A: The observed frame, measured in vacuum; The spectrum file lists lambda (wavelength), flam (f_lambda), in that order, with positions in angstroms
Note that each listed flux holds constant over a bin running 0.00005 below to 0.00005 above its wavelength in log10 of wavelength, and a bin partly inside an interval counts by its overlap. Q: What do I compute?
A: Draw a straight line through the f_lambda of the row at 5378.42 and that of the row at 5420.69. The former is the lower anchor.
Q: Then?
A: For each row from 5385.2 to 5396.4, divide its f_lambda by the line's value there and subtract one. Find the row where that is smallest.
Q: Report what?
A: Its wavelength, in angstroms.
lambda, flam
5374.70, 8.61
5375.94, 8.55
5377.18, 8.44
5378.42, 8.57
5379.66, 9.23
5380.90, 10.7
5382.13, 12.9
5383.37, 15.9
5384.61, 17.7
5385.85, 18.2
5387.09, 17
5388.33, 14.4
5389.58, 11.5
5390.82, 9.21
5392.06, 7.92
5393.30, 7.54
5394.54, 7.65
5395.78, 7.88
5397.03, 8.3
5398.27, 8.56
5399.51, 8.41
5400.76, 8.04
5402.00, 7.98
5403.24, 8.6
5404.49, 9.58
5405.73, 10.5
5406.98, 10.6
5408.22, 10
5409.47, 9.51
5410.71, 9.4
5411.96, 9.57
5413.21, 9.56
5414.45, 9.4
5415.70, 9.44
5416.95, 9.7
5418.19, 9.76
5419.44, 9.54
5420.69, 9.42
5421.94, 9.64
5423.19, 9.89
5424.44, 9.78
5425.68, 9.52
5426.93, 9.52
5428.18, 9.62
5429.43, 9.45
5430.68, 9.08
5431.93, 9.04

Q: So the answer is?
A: 5393.30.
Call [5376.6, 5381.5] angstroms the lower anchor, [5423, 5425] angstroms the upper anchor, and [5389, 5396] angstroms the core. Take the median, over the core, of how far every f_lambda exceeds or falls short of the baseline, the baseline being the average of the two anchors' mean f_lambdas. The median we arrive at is -1.6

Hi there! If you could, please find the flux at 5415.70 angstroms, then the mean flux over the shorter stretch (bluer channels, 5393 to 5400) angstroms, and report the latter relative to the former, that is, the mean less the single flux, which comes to -1.4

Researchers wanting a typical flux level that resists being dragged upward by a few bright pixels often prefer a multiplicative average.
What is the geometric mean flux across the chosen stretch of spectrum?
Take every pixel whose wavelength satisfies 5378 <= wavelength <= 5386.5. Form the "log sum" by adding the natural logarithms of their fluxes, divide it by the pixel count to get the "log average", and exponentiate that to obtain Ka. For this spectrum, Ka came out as 13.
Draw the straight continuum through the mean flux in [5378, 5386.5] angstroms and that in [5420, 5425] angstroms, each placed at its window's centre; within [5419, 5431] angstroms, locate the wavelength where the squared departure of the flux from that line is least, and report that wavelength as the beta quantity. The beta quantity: 5421.94 angstroms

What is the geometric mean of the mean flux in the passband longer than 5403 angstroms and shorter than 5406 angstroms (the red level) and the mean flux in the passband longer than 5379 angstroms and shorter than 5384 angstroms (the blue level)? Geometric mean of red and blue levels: 10.8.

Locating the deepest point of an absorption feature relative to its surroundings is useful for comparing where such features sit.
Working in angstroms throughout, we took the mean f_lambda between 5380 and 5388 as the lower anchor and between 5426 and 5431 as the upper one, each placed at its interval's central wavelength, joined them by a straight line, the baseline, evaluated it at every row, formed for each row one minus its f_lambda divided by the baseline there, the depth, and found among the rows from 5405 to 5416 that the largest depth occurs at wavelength 5409.47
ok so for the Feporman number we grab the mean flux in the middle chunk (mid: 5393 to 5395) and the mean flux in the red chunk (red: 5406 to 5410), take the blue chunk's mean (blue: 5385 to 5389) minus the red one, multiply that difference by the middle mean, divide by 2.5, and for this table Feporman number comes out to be 20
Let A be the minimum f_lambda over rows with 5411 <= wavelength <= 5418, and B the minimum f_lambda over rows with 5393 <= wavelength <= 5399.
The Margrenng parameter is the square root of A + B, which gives 4.1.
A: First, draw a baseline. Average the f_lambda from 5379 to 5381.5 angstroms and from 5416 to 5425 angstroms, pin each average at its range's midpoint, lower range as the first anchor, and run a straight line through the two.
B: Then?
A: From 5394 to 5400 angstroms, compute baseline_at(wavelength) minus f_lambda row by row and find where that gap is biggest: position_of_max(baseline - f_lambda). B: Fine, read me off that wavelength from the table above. 5394.54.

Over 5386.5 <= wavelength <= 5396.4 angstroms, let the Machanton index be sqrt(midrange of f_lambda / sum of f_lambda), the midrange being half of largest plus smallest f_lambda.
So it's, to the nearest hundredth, 0.38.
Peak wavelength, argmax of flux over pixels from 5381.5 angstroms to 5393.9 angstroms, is 5385.85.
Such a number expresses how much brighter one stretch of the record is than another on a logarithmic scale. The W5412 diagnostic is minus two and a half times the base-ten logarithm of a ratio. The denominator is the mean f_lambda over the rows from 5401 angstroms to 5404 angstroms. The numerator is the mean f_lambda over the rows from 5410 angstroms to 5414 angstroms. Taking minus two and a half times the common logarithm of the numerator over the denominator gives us -0.15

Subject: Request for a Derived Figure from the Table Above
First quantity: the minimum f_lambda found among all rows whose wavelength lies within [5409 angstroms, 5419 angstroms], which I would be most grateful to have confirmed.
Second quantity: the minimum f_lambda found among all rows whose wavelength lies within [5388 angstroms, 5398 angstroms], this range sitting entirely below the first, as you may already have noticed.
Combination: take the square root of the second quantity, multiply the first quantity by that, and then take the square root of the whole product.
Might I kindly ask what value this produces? 5.08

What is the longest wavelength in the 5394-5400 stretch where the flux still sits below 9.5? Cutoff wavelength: 5399.51 angstroms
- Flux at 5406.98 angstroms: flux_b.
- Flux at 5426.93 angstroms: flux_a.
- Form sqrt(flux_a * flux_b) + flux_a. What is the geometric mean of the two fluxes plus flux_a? 19.6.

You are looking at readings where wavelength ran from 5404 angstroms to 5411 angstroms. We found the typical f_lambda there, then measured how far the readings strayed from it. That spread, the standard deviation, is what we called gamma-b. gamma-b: 0.5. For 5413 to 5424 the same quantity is 0.2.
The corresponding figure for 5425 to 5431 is 0.2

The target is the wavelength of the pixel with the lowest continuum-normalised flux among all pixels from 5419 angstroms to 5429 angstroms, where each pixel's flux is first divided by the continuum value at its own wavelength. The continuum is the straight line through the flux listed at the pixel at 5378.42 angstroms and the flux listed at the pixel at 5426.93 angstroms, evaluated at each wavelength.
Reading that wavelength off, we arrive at 5426.93 angstroms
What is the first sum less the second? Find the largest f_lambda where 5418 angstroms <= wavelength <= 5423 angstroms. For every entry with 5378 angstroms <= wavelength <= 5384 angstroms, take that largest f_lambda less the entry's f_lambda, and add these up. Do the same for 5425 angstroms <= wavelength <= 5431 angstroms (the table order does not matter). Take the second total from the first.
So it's -10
